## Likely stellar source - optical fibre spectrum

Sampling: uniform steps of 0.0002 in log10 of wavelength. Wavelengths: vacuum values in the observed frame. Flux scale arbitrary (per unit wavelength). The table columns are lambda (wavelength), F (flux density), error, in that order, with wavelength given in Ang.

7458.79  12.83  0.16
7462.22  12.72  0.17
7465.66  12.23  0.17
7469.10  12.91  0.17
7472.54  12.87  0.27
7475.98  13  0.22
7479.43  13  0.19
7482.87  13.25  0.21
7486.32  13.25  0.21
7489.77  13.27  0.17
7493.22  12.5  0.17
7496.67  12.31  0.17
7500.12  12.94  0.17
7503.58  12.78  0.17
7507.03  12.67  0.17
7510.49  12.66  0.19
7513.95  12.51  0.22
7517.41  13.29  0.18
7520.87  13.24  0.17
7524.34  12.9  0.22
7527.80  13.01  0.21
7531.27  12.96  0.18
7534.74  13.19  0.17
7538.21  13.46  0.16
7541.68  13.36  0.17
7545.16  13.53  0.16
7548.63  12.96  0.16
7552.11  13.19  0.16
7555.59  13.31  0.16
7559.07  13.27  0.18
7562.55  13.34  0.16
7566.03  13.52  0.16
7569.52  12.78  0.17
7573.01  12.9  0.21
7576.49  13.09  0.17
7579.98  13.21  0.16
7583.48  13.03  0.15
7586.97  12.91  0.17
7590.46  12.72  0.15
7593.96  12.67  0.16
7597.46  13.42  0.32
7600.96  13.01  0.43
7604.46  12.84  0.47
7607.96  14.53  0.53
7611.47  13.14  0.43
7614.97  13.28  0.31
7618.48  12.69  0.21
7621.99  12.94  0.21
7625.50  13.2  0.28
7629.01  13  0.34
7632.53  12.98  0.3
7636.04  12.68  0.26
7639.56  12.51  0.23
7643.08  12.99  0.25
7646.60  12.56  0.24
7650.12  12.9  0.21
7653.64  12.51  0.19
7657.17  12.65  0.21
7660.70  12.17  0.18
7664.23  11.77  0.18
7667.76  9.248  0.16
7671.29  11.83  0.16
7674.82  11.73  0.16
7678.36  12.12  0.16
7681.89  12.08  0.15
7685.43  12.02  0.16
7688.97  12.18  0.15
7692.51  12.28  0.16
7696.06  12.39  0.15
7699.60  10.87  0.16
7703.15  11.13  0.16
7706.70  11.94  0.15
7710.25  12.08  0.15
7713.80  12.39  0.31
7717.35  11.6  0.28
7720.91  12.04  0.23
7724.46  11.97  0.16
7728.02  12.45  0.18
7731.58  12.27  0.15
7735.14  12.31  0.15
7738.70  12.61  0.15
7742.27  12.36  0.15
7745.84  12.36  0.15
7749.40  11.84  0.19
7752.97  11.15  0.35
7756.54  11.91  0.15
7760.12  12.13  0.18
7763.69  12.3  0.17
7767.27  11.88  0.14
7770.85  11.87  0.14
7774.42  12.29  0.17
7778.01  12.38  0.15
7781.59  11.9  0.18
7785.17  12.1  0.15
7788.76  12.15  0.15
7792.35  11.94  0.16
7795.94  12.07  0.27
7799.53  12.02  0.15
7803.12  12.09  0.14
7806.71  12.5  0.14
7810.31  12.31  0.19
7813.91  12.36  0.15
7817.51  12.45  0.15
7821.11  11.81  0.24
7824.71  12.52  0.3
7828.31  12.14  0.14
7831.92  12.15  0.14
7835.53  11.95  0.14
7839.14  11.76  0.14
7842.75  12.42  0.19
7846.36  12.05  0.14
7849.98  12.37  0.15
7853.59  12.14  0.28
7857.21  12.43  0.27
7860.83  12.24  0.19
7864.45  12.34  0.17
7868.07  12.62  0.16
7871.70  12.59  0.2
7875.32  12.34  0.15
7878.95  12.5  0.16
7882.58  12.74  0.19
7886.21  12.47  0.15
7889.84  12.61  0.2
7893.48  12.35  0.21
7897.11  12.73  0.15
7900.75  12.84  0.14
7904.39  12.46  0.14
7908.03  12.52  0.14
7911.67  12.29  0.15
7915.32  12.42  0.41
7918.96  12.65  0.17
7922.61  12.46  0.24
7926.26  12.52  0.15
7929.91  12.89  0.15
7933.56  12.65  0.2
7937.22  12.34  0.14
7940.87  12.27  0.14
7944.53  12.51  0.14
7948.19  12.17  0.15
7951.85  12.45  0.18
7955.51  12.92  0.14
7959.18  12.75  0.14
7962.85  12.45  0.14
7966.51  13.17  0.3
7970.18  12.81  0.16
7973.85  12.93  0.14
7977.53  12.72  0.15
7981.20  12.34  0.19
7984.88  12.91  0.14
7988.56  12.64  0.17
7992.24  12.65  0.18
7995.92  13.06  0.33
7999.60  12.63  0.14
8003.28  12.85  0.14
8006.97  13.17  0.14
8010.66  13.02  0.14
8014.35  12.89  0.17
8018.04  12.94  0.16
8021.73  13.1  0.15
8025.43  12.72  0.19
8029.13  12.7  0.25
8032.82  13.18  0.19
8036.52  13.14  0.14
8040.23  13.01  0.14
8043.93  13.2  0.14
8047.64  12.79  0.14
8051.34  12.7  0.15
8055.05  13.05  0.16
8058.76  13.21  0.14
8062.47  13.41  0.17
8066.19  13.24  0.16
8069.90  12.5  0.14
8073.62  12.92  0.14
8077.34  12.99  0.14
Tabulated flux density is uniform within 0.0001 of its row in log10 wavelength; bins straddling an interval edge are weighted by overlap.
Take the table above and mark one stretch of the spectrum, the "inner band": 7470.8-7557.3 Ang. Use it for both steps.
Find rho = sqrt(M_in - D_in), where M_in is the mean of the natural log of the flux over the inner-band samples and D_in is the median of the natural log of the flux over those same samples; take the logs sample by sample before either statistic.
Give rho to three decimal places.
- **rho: 0.031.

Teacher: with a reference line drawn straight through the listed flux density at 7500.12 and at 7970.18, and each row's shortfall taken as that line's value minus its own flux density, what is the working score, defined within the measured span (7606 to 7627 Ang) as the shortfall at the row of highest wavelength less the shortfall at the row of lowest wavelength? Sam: 1.3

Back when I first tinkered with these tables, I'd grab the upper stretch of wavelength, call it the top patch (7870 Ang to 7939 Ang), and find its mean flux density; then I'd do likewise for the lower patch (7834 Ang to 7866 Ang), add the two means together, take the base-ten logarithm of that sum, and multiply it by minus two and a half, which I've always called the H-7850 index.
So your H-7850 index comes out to -3.48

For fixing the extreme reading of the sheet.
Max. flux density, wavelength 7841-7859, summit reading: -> 12.43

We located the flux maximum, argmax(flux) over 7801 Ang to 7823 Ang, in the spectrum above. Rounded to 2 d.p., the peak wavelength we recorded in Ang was 7806.71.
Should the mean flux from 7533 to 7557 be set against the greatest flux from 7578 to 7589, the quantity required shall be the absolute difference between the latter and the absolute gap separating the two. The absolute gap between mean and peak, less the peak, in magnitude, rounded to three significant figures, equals 13.1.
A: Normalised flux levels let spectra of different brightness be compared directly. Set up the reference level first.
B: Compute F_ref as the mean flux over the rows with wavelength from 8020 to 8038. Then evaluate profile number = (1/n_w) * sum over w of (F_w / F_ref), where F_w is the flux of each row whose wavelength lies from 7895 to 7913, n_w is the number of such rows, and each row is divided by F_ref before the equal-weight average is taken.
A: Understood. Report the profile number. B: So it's 0.97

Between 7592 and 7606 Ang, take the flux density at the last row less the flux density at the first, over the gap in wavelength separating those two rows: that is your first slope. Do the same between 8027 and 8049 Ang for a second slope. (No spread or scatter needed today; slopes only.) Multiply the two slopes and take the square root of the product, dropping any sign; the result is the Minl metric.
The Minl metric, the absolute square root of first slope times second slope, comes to 0.0089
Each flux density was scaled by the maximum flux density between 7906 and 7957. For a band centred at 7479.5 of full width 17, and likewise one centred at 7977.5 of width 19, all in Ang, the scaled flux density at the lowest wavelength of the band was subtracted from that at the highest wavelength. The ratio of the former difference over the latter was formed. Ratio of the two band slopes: 3.8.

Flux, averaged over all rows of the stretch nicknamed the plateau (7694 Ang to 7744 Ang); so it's 12.0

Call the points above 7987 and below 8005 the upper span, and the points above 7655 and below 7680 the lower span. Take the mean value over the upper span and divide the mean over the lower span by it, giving 0.91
